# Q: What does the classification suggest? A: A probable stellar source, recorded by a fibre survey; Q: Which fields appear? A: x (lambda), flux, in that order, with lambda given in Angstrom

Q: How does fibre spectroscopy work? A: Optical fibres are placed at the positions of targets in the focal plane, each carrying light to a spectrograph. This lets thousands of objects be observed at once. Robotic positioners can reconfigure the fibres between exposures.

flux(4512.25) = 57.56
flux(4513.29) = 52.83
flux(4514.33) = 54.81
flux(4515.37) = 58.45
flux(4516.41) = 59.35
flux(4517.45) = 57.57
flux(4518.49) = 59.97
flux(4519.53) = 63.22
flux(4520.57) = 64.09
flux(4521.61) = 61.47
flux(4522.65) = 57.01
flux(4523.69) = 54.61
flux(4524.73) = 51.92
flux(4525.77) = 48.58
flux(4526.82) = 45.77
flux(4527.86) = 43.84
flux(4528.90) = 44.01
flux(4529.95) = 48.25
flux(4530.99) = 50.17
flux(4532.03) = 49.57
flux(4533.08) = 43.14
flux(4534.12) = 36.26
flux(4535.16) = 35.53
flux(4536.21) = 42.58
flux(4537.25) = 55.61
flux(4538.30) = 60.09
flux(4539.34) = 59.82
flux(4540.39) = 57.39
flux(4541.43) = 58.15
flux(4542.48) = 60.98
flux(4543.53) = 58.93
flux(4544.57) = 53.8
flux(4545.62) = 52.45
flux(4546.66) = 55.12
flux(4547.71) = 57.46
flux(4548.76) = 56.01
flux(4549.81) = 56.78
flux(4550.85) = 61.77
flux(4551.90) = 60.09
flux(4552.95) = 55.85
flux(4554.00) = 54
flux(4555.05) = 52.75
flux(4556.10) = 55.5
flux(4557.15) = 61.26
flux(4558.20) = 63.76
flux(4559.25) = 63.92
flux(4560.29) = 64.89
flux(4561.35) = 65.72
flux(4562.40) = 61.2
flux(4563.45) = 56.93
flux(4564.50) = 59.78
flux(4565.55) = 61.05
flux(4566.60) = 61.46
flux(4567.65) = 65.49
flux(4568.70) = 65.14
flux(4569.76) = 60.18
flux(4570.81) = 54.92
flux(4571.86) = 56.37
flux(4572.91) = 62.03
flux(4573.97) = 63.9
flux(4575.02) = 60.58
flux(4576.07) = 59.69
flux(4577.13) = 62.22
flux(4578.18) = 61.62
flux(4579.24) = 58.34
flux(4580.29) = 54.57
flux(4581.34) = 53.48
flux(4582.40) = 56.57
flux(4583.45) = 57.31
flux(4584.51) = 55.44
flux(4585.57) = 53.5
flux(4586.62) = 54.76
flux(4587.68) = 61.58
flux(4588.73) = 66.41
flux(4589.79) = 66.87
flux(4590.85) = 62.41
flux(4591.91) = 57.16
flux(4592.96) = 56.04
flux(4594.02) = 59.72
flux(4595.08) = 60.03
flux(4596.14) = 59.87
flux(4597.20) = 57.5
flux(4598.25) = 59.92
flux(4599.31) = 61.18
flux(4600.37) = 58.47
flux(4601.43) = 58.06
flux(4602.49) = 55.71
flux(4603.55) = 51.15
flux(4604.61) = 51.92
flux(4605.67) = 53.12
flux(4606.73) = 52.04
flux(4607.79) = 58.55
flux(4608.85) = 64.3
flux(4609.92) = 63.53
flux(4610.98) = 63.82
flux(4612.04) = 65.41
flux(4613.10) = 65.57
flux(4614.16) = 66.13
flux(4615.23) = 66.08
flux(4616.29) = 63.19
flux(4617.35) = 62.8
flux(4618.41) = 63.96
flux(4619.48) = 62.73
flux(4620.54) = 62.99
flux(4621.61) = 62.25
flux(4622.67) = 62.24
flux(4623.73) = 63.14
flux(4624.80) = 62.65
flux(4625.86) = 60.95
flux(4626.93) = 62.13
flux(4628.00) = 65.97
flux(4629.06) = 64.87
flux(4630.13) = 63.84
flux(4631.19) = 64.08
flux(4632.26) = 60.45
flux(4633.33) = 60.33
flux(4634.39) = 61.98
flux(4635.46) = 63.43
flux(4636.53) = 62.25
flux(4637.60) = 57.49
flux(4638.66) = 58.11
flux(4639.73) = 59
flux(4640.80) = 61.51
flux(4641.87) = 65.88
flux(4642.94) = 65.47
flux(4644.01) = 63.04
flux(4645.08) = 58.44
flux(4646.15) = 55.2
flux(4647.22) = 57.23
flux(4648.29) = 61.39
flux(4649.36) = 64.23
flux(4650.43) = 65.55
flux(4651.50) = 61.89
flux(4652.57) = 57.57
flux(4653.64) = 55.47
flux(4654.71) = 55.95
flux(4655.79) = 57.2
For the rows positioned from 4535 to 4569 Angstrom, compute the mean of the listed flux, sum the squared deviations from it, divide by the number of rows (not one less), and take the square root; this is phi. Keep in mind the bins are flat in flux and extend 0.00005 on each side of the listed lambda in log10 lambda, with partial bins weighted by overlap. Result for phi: 6.1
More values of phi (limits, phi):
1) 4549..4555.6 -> 3.2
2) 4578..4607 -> 4.0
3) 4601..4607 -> 2.4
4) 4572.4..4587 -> 3.4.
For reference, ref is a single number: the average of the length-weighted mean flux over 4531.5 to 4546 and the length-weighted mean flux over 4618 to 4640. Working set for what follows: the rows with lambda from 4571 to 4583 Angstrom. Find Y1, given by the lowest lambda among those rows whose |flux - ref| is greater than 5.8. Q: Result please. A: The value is 4573.97 Angstrom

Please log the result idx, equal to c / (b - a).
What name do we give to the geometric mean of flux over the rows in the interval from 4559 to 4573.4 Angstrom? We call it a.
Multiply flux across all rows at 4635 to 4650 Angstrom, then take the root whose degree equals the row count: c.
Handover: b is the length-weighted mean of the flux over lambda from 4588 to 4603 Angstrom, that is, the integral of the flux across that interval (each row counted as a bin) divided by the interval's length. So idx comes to -48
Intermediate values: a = 61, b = 60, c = 60.8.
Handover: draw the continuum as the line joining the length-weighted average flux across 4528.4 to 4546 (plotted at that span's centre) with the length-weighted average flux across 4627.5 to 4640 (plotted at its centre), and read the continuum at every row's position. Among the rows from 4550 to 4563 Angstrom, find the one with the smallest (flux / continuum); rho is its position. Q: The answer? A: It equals 4555.05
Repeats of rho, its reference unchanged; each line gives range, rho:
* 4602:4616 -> 4603.55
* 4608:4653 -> 4646.15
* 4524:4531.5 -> 4527.86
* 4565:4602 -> 4585.57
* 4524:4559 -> 4535.16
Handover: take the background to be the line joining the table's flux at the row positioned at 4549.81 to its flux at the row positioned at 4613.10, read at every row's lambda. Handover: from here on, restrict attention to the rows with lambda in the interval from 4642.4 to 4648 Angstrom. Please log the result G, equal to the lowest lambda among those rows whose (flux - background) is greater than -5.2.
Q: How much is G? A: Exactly 4642.94 Angstrom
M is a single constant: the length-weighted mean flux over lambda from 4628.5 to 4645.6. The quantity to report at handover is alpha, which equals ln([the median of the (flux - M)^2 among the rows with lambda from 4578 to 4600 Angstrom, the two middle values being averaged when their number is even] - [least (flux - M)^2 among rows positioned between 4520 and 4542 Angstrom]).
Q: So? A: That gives 3.0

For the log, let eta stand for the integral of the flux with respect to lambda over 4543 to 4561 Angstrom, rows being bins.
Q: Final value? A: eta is 1043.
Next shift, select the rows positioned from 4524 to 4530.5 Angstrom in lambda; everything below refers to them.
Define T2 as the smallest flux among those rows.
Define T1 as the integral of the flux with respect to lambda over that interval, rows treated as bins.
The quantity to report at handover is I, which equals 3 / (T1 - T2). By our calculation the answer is 0.0114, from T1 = 307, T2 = 43.84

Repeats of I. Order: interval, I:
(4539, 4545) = 0.0102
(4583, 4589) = 0.0102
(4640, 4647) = 0.0080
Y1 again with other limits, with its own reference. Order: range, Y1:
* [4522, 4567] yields 4525.77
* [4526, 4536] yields 4526.82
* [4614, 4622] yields 4614.16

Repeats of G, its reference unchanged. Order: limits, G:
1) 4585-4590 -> 4587.68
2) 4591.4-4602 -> 4594.02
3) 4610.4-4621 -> 4610.98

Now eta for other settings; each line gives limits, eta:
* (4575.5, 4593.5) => 1057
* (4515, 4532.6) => 949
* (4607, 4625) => 1140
